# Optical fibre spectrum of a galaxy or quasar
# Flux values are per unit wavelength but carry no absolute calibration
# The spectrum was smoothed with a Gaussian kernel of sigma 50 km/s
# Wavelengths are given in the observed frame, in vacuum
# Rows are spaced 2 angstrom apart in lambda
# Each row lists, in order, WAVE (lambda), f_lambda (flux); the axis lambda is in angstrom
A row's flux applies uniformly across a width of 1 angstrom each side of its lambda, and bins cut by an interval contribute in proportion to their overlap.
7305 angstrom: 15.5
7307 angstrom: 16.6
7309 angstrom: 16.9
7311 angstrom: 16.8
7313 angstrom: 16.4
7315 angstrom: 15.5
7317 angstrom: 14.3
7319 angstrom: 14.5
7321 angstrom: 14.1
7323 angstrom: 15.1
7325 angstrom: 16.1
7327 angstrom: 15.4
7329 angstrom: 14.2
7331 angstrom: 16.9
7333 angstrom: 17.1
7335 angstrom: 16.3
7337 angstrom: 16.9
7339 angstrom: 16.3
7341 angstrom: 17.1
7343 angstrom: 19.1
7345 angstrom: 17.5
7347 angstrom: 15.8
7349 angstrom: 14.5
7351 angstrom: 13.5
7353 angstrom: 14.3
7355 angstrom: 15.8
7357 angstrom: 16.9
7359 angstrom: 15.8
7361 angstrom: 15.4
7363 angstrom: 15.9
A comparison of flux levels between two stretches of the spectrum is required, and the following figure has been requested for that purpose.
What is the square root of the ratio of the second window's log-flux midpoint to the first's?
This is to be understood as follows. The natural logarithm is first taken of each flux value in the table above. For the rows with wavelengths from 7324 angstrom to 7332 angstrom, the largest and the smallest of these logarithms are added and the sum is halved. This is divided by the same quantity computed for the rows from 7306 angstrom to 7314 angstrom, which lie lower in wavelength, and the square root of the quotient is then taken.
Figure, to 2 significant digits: 0.99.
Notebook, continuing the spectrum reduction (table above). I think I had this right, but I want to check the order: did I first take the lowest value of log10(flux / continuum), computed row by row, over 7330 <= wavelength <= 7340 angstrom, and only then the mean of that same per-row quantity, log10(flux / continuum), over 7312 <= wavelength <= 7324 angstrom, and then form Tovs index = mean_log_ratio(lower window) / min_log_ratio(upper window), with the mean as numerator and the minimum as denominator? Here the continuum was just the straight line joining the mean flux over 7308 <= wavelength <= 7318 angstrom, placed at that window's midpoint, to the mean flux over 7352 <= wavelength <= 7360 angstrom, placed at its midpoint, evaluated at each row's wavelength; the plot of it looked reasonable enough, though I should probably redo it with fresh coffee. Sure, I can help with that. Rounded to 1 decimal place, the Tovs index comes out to -2.2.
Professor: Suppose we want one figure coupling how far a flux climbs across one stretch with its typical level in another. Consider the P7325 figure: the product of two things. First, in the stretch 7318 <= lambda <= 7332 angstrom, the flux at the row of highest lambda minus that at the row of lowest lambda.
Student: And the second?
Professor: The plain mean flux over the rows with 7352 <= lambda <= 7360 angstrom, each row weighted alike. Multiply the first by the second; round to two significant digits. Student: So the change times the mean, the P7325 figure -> 38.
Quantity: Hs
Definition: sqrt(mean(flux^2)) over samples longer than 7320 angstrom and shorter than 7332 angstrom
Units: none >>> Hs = 15.3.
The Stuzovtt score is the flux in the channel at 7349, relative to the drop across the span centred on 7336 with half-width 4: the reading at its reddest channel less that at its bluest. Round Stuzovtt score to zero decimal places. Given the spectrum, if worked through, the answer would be -18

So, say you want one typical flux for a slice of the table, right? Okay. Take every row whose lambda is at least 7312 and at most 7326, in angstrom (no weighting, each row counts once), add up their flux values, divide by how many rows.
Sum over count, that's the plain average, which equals 15.1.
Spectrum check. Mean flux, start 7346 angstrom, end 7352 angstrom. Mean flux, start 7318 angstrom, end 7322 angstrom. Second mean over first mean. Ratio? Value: 0.98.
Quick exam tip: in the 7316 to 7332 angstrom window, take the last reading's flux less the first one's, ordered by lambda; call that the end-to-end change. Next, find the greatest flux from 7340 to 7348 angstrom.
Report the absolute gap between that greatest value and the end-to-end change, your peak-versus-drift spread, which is 16.5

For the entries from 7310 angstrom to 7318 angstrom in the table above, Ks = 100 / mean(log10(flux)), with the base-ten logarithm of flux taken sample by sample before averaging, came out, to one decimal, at 83.6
